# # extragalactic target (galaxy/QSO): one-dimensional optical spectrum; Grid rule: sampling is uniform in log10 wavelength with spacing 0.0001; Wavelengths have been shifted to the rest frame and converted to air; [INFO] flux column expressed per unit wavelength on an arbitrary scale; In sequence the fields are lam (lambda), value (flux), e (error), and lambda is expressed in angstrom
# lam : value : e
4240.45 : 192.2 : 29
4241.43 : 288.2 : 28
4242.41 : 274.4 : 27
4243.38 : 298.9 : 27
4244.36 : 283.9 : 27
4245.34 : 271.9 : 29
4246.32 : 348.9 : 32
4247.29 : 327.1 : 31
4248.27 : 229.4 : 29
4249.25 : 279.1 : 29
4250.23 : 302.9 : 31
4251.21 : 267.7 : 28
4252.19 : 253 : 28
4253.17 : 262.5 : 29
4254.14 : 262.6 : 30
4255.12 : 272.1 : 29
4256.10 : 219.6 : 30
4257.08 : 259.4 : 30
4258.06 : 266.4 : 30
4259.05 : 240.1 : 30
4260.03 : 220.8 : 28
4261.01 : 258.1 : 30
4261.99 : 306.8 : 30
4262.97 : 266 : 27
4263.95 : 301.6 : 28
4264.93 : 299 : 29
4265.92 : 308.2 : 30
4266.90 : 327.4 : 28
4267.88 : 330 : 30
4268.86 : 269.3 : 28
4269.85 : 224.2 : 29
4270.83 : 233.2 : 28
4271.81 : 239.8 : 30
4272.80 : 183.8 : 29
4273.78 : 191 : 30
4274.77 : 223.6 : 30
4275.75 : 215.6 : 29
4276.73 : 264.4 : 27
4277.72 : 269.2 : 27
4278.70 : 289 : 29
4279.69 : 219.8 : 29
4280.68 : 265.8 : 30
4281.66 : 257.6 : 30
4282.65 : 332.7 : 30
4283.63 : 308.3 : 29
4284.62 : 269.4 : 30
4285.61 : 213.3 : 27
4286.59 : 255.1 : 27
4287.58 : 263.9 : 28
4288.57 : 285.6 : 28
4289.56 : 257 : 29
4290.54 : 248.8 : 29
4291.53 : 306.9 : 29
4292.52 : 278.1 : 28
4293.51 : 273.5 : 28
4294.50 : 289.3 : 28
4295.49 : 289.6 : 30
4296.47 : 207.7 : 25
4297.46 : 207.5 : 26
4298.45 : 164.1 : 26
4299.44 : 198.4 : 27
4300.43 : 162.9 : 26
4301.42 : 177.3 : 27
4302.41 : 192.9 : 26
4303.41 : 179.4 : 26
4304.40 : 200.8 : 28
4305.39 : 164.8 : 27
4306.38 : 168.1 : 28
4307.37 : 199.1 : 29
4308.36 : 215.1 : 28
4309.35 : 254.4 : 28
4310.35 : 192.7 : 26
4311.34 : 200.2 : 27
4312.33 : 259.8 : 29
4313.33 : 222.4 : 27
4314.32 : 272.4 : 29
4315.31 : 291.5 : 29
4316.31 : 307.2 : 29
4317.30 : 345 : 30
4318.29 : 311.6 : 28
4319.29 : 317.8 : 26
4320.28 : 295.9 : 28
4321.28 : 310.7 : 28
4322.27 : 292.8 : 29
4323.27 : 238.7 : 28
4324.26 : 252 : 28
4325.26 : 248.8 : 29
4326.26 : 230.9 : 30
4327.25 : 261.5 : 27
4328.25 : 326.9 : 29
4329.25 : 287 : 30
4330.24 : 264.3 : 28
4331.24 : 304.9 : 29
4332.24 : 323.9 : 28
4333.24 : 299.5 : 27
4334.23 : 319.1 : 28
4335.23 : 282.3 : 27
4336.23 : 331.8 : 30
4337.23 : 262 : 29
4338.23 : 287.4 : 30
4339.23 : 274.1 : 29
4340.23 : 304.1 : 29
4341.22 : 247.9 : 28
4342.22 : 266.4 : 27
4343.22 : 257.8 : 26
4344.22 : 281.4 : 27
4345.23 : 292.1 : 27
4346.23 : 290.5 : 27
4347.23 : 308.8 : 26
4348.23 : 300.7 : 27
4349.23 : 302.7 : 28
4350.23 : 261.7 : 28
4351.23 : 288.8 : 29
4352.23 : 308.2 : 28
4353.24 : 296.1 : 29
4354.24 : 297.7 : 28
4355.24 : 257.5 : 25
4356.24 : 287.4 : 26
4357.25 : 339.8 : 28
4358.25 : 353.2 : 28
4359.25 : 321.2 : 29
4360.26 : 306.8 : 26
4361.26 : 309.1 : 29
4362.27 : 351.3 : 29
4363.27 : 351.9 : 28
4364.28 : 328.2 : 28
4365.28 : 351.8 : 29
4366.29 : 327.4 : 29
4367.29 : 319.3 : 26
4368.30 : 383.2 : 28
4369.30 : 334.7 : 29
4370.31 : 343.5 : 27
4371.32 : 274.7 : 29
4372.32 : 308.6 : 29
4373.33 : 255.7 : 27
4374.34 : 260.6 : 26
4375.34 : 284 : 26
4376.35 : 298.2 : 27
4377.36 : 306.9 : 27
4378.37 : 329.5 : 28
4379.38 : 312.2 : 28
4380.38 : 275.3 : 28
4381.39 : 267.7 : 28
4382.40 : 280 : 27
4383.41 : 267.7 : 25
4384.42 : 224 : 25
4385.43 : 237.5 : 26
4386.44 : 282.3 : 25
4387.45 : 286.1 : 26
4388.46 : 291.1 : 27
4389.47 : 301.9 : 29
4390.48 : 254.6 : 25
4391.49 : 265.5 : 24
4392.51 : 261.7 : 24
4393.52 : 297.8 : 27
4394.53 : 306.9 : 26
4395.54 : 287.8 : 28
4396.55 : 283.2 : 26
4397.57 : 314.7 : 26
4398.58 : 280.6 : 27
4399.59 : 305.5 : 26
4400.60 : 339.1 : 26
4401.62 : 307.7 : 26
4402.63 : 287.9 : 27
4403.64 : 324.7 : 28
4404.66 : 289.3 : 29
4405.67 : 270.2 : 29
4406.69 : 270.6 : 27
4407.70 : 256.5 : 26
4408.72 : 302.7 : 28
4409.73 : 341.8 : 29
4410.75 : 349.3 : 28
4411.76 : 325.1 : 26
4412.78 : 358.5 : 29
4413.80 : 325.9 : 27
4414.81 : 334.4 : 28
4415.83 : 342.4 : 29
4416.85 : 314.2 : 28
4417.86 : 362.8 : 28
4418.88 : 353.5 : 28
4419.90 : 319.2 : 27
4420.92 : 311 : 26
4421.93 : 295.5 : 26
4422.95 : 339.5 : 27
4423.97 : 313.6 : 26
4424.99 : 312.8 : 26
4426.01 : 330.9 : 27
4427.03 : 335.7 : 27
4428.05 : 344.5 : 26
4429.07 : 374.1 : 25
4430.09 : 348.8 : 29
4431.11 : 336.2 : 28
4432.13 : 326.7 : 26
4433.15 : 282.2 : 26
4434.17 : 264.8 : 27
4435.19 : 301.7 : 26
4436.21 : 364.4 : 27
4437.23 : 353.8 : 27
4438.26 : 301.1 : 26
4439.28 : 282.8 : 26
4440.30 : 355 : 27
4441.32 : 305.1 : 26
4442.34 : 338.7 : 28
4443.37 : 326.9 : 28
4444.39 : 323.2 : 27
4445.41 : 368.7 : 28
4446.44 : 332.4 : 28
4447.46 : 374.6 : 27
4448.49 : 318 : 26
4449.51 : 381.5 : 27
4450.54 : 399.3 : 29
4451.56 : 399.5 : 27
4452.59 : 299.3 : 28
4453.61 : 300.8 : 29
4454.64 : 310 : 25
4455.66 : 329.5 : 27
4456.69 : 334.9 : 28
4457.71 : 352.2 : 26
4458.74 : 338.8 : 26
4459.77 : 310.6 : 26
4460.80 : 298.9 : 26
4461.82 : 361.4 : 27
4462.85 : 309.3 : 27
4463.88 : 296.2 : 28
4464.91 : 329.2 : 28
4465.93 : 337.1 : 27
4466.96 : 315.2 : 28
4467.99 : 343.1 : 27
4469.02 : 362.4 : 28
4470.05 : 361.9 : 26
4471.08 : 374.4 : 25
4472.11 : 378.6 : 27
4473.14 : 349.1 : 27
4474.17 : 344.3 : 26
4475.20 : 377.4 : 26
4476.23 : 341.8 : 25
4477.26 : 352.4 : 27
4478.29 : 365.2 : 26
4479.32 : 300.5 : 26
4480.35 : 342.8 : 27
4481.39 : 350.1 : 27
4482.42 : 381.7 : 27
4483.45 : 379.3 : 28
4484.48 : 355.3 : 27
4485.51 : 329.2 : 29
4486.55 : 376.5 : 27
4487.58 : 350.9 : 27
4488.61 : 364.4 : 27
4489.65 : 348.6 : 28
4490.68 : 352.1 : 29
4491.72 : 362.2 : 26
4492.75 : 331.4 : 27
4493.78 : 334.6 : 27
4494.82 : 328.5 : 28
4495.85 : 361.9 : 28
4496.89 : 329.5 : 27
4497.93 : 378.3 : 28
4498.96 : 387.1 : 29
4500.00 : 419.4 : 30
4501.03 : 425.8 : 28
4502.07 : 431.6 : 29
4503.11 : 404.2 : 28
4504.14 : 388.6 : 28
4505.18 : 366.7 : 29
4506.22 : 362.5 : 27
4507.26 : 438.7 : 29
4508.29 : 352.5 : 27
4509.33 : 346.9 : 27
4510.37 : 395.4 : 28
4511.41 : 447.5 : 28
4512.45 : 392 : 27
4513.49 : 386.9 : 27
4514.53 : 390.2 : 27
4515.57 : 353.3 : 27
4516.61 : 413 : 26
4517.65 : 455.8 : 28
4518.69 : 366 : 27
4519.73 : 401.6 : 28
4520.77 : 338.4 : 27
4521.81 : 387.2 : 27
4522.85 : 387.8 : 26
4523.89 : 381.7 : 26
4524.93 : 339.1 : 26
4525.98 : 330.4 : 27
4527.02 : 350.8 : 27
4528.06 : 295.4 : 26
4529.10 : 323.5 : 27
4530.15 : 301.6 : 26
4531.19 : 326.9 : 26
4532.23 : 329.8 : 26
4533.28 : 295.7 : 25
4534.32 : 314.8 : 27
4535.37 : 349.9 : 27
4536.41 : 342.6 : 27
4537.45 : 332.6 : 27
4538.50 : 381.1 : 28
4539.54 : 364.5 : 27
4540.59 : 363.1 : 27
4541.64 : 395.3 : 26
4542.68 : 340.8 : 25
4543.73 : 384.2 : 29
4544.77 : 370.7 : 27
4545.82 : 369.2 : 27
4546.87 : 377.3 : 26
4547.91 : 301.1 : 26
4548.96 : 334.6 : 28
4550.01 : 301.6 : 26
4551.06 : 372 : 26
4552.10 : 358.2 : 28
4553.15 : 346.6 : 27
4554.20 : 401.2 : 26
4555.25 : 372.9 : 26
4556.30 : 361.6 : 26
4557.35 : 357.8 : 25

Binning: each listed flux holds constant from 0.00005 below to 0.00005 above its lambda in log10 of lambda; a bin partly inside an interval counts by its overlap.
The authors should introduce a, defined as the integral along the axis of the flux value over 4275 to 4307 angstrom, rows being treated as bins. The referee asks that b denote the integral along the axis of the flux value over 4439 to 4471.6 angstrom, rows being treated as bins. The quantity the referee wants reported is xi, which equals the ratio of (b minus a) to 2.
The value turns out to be 1660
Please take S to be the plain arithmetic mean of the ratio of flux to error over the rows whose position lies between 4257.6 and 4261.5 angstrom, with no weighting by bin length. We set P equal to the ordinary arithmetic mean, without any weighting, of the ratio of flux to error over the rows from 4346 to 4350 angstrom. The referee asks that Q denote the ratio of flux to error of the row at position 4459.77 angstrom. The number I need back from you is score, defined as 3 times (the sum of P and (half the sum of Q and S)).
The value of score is 64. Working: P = 11.1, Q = 11.9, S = 8.3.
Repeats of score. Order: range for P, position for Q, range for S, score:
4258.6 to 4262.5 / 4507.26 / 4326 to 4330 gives 63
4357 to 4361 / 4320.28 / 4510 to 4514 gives 74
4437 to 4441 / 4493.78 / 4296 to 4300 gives 66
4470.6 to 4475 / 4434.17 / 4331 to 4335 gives 73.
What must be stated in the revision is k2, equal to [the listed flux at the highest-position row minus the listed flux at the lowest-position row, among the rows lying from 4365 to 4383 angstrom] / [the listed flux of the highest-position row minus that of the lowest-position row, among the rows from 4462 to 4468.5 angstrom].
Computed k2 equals -2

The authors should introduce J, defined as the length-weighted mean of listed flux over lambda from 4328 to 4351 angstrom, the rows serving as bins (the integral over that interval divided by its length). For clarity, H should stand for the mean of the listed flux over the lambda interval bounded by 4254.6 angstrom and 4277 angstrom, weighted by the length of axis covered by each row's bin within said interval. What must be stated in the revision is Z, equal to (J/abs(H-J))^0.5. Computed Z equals 3.0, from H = 257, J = 290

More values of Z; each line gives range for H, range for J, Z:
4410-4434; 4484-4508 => 3.1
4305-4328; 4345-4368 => 2.4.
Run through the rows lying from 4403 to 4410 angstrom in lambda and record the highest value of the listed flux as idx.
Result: 341.8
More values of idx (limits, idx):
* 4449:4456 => 399.5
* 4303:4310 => 254.4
